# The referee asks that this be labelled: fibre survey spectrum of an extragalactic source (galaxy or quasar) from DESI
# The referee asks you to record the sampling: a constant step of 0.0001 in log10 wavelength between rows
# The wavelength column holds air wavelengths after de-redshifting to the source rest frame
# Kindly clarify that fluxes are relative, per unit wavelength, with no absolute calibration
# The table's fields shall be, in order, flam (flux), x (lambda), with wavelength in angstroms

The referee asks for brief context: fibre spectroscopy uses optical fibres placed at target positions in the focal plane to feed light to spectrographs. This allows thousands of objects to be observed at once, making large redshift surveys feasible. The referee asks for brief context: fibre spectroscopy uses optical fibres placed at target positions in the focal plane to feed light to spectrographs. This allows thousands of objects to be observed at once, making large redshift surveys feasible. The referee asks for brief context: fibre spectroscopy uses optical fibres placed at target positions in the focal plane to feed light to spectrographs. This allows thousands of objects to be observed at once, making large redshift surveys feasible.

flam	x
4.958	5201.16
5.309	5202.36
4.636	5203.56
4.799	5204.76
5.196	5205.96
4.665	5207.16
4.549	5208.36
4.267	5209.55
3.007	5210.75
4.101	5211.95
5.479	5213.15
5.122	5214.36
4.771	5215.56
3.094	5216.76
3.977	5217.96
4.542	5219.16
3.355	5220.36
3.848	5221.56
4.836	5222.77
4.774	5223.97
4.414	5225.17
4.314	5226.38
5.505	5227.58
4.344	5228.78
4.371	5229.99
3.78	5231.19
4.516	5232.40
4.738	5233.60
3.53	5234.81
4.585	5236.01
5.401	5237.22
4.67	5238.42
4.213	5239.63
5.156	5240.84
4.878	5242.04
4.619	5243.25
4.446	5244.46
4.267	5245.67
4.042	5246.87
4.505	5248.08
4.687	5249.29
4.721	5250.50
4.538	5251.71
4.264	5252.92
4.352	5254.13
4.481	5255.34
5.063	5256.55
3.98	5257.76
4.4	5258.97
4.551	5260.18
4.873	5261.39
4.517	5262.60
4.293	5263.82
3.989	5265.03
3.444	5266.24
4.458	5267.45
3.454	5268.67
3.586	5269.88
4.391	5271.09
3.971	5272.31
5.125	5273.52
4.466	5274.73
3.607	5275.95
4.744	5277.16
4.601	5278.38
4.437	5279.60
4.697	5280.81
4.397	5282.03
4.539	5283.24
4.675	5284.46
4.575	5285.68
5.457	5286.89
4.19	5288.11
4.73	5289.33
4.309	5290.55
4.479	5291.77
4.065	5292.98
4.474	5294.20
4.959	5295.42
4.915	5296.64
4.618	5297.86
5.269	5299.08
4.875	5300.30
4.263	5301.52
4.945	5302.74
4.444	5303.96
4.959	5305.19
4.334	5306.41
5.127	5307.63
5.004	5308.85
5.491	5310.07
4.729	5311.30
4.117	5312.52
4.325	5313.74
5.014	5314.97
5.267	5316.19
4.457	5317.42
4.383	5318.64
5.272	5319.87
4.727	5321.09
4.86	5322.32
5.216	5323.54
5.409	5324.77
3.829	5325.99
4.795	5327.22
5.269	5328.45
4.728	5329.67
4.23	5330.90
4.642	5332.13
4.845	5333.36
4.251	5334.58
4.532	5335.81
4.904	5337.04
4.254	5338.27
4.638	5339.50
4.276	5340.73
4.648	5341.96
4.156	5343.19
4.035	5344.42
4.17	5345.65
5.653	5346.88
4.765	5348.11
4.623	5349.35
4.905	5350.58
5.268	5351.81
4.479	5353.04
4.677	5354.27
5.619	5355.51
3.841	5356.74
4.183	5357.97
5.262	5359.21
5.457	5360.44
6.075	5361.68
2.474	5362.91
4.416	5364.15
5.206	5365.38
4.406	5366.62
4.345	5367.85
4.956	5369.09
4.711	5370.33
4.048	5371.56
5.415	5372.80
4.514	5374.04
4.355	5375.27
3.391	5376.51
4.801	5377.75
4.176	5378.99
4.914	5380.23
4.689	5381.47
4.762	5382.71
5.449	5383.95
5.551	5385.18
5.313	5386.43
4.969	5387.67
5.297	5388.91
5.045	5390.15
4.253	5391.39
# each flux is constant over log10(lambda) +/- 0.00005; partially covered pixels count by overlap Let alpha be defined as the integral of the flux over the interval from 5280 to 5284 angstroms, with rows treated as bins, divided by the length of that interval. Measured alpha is 4.55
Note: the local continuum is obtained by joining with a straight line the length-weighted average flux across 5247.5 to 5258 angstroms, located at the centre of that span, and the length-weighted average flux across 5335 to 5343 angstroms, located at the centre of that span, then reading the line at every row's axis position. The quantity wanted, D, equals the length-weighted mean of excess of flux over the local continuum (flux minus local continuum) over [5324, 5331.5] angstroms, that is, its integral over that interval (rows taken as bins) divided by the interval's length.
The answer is 0.21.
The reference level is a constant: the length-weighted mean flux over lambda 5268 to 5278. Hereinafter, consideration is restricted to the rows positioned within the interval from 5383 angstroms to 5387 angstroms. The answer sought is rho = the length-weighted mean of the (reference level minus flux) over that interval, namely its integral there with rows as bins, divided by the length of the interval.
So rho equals -1.2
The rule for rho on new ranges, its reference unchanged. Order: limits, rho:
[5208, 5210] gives -0.2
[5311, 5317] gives -0.5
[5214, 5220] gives -0.1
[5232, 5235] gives -0.2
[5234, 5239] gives -0.4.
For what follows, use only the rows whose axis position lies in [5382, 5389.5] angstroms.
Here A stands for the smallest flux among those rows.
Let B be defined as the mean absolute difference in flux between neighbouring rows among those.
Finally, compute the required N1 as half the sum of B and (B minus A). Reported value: -2.04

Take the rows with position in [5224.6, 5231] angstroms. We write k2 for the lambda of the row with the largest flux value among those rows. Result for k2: 5227.58 angstroms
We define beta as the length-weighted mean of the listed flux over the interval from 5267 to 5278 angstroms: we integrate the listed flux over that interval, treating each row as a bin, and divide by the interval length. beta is 4.20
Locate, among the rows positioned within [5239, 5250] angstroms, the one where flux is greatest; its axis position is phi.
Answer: 5240.84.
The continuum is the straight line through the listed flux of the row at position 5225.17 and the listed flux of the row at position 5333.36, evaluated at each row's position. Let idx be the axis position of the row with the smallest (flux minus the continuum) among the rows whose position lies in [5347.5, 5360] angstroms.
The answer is 5356.74 angstroms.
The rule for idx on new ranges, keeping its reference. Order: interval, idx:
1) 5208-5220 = 5210.75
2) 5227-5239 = 5234.81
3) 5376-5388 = 5376.51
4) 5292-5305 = 5292.98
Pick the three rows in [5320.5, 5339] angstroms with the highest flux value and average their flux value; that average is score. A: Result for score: 5.3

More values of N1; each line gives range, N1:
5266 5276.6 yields -0.97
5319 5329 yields -1.31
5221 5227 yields -1.55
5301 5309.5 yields -1.59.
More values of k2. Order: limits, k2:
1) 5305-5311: 5310.07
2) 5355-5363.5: 5361.68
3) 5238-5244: 5240.84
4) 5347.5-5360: 5355.51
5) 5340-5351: 5346.88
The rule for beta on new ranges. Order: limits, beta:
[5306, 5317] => 4.82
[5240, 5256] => 4.53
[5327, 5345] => 4.54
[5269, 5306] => 4.55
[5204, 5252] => 4.47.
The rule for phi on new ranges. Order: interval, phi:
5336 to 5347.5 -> 5346.88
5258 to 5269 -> 5261.39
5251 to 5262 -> 5256.55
